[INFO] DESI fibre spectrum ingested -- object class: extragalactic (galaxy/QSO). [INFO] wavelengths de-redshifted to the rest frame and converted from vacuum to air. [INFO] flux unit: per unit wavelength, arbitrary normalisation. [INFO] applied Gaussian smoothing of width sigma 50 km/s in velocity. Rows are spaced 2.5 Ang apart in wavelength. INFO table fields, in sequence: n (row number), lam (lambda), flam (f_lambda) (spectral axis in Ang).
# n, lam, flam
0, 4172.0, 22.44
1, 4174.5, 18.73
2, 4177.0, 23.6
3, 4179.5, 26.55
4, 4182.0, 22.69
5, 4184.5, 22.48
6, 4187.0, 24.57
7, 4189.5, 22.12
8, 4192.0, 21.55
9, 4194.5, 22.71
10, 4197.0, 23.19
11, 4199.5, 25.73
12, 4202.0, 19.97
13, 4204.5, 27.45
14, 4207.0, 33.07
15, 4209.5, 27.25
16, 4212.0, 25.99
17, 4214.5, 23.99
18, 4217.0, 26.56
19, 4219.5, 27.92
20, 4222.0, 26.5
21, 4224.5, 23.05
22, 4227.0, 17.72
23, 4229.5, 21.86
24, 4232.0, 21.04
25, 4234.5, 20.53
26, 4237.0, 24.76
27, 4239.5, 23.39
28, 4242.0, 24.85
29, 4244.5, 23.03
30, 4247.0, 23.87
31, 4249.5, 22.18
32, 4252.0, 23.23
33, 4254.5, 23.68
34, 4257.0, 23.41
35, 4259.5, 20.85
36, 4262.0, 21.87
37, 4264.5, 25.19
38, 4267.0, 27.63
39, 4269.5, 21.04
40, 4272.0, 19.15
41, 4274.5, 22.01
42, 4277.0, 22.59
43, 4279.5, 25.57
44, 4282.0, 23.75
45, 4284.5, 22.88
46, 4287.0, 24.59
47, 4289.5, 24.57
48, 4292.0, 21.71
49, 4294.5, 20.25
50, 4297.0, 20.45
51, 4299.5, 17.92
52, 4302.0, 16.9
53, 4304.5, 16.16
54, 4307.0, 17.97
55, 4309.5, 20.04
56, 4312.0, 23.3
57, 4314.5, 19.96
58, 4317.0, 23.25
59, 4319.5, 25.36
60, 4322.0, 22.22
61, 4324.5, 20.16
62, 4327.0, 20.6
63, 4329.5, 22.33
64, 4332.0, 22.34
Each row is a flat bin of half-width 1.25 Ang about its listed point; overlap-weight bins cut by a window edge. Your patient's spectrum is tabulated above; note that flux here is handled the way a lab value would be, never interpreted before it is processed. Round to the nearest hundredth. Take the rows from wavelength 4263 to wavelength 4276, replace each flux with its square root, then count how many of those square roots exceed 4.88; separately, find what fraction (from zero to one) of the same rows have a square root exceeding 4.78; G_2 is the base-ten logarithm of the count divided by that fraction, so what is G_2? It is 0.70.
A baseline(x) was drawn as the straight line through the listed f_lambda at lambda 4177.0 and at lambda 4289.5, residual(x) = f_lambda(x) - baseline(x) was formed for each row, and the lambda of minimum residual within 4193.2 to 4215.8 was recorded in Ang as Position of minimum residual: 4202.0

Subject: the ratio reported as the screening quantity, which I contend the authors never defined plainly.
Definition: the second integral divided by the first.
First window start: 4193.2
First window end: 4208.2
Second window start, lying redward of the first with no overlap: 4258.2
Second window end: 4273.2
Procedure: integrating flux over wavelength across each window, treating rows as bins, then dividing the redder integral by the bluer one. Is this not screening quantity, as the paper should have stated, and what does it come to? 0.89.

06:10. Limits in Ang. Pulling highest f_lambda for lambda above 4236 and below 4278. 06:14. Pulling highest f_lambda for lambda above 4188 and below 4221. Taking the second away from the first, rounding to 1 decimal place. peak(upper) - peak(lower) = -5.4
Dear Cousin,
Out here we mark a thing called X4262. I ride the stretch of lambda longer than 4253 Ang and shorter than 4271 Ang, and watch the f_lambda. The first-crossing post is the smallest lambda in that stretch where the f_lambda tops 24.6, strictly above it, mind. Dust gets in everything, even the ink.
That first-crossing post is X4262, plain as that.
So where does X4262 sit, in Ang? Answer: 4264.5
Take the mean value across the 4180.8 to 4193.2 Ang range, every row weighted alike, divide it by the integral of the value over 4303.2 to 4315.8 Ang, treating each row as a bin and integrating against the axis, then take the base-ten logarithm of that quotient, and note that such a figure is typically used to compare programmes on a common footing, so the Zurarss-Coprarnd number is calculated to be -1.03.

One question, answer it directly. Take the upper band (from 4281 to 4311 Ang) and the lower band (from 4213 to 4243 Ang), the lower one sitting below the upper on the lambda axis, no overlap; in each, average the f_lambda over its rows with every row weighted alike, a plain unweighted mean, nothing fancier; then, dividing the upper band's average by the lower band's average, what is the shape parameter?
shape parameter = 0.876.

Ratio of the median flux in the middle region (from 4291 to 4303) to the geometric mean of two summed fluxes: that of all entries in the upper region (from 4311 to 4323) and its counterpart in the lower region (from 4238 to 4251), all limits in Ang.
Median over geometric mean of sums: 0.175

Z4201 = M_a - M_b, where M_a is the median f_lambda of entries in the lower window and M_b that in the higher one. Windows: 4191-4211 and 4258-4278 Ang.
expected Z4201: 2.5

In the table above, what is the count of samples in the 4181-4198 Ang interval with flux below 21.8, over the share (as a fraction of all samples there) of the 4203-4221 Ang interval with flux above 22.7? 1.0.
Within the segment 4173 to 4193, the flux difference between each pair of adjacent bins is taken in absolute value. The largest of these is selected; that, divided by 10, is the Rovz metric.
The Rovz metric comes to 0.49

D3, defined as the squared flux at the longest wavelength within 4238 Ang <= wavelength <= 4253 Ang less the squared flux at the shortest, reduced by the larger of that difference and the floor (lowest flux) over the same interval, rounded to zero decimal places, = -30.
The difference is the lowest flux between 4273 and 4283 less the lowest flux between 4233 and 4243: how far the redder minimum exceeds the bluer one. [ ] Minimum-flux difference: 1.5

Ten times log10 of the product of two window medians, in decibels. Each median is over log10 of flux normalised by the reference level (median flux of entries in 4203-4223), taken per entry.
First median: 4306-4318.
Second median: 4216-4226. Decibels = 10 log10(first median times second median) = -31.1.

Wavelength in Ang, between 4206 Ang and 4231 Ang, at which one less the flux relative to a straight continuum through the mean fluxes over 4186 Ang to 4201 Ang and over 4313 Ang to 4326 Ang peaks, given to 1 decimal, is 4227.0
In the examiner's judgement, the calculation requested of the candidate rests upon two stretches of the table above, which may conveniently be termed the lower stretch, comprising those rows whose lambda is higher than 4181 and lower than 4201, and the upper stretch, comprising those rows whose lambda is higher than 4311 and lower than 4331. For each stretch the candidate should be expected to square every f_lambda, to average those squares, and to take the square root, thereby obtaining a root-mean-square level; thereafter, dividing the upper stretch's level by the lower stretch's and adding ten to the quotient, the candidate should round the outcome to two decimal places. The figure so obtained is 10.96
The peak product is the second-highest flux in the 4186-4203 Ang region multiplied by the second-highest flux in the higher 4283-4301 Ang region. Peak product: 604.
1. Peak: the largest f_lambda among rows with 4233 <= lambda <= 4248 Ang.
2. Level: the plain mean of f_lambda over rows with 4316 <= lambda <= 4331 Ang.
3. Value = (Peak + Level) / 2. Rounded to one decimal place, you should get 23.6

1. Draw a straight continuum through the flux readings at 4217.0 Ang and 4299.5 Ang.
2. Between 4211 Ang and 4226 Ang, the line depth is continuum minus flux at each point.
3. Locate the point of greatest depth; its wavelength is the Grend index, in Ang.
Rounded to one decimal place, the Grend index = 4214.5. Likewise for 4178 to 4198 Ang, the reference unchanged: 4192.0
